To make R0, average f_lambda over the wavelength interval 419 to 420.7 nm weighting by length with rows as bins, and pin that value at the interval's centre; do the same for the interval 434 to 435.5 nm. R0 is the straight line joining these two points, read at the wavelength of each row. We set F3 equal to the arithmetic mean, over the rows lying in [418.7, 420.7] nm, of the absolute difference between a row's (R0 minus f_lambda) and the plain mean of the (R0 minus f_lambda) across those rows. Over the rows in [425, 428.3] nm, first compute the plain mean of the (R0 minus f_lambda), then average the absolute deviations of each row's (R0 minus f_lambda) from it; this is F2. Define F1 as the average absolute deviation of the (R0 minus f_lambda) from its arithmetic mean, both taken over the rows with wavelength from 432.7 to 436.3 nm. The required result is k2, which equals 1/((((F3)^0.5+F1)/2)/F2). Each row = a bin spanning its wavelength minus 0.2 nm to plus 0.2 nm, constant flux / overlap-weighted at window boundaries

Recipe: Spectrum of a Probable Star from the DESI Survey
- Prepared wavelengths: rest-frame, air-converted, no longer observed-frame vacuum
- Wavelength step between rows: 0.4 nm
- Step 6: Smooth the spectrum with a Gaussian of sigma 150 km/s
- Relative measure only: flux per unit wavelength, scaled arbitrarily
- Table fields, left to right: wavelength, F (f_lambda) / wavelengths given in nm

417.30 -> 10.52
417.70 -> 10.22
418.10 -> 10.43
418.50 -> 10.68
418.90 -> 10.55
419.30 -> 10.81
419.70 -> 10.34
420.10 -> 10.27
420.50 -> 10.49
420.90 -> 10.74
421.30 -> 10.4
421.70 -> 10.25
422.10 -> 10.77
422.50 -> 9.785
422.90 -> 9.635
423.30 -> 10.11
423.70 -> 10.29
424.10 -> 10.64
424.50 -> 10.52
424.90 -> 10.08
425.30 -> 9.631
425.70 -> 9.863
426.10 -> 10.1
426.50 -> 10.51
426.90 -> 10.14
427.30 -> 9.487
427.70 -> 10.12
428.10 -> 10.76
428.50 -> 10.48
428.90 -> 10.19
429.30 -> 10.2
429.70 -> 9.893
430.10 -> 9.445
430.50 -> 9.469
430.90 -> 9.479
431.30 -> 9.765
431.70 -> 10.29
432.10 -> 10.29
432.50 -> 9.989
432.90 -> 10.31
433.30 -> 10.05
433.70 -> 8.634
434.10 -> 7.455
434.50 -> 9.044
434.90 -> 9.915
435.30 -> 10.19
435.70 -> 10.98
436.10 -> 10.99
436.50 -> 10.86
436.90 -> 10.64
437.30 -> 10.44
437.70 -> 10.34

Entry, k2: 0.55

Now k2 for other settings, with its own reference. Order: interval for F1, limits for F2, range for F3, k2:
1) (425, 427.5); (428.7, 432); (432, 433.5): 0.82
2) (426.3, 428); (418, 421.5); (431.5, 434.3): 0.25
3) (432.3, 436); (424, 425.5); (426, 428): 0.50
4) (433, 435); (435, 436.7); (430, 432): 0.46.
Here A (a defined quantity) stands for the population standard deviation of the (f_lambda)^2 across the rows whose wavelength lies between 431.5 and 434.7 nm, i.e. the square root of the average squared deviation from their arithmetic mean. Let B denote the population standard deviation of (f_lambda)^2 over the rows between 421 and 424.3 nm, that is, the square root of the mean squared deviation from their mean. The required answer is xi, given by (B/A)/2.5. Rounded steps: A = 18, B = 7.4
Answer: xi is 0.17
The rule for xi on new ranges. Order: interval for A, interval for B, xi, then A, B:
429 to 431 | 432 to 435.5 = 1.12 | 6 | 16.5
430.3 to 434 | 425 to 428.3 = 0.32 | 10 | 8.0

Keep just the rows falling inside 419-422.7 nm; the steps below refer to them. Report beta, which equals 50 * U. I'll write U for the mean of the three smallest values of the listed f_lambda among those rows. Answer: 505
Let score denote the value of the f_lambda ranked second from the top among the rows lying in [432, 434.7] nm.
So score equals 10.29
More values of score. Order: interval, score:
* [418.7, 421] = 10.74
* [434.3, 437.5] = 10.98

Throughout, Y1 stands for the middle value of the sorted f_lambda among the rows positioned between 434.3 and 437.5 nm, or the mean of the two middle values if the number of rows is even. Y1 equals 10.54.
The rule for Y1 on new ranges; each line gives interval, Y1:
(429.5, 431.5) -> 9.48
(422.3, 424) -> 9.95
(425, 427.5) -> 9.98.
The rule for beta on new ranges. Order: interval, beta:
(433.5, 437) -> 419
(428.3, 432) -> 473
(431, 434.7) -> 419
